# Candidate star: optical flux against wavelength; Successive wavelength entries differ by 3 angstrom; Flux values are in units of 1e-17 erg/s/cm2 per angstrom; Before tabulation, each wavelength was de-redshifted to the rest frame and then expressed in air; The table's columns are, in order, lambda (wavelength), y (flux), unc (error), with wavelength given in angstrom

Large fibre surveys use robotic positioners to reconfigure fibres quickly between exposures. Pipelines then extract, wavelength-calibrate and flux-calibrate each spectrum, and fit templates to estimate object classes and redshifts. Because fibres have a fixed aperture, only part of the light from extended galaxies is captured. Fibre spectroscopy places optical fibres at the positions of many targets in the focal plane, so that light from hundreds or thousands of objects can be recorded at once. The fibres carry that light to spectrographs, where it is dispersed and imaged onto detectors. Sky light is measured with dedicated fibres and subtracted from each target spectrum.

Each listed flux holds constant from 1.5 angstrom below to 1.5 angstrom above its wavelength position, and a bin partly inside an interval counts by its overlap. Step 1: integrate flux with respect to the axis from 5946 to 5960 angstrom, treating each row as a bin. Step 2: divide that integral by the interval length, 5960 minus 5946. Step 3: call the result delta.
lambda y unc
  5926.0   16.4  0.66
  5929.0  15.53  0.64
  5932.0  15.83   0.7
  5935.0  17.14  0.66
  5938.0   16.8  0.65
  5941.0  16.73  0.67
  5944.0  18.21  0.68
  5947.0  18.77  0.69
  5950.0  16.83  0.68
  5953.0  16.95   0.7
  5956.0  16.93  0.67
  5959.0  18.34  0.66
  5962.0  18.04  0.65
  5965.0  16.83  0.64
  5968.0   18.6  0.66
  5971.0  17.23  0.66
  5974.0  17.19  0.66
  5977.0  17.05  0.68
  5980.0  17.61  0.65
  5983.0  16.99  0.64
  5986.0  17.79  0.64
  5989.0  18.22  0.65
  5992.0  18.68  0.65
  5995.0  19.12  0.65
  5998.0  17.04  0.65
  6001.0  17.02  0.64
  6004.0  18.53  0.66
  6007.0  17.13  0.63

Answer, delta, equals 17.5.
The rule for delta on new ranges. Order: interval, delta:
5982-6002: 17.9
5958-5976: 17.7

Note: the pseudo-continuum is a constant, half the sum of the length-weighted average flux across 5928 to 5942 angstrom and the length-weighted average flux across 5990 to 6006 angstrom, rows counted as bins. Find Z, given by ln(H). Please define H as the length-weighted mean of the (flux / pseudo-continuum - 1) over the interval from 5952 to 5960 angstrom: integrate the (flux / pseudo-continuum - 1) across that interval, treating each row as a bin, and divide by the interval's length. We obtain -4.8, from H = 0.008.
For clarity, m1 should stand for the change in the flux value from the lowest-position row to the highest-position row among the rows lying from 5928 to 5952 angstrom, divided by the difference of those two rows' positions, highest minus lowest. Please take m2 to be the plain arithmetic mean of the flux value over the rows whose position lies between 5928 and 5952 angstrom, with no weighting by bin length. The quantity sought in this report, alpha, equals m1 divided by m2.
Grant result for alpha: 0.004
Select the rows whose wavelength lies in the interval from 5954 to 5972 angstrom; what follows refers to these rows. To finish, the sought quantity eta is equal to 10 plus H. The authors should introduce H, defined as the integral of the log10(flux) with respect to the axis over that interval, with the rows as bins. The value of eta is 32.44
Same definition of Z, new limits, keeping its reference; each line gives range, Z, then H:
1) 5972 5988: -5.0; 0.006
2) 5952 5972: -3.9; 0.020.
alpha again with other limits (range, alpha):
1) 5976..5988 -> 0.005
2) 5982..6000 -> 0.000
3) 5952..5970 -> 0.006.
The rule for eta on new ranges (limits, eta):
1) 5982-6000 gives 32.58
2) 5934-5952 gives 32.33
